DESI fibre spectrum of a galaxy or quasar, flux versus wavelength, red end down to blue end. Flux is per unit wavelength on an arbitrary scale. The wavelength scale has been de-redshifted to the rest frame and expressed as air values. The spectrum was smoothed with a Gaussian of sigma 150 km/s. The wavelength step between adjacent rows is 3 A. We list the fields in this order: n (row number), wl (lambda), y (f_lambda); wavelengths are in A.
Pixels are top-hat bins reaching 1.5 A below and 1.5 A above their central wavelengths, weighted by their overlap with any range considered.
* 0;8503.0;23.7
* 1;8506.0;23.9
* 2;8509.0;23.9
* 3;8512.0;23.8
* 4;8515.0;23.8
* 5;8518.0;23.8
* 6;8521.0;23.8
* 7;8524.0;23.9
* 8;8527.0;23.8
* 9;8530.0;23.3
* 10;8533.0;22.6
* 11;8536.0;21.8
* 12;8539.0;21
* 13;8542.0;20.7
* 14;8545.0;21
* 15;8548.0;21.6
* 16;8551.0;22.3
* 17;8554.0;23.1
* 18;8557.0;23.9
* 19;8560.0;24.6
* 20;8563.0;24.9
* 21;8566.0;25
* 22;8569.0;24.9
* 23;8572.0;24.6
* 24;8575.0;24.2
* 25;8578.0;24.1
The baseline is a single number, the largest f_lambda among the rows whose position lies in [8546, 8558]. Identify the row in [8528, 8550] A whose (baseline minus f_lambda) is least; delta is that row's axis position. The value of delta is 8530.0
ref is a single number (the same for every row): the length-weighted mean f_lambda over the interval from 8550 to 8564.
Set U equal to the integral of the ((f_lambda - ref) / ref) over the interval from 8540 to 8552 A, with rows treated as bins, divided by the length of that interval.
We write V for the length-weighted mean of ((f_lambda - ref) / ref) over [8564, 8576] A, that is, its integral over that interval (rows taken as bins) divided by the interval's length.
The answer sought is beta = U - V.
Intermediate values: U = -0.10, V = 0.04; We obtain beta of -0.14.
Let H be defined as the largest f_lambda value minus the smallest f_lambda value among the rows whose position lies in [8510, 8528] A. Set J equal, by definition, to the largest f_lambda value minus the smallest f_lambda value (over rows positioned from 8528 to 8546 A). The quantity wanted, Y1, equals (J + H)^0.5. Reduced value 1.6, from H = 0.1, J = 2.60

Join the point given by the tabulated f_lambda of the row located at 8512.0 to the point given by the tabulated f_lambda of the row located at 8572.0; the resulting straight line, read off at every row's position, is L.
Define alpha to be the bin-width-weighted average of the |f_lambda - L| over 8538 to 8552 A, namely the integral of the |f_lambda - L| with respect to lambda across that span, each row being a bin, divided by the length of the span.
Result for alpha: 2.9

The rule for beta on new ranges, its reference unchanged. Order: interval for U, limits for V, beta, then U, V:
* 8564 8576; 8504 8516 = 0.04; 0.04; 0.00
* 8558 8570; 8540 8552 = 0.15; 0.04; -0.10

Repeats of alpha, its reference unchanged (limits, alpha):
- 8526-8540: 1.6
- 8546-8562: 1.4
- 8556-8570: 0.4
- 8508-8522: 0.1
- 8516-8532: 0.3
